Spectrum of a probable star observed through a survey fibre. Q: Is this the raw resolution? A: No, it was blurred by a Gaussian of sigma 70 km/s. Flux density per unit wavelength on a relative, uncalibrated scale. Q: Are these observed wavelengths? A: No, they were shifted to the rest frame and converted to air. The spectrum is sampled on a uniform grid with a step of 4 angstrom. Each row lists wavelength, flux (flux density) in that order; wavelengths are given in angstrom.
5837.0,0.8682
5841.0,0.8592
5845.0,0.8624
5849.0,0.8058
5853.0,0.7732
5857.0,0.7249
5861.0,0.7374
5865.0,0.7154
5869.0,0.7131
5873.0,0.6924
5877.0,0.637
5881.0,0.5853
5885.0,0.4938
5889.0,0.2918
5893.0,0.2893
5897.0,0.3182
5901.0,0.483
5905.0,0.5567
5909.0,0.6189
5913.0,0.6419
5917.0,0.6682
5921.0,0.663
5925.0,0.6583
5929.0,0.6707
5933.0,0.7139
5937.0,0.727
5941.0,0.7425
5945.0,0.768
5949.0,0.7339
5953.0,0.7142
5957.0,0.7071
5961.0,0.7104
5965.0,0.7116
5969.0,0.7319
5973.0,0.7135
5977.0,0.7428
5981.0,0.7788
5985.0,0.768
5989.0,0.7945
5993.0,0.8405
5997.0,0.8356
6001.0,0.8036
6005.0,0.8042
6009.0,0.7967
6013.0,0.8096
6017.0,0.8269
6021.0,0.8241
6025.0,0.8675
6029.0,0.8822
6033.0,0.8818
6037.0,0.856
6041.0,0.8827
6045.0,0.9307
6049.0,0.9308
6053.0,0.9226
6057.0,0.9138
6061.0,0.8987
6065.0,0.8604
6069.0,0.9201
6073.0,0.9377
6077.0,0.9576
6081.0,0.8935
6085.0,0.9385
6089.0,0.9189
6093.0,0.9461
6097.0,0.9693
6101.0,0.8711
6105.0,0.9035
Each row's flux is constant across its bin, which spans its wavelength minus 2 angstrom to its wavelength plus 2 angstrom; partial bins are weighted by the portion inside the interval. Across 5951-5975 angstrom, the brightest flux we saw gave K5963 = 0.7319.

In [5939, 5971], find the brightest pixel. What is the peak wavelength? 5945.0 angstrom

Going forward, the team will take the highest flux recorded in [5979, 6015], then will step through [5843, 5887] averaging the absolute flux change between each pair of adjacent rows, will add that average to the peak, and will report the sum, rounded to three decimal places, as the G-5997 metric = 0.880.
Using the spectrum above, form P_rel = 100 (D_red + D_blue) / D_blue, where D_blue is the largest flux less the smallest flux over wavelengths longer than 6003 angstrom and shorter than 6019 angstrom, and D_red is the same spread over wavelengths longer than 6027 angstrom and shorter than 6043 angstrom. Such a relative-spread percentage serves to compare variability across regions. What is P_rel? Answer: 188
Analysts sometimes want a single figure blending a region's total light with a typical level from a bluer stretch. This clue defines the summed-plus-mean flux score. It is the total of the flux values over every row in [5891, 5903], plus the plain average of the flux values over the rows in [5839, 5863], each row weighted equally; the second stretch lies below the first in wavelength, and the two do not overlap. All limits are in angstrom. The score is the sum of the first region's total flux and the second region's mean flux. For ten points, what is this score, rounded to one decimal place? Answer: 1.9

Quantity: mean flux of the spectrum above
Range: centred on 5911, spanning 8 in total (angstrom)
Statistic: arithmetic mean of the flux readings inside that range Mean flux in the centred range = 0.63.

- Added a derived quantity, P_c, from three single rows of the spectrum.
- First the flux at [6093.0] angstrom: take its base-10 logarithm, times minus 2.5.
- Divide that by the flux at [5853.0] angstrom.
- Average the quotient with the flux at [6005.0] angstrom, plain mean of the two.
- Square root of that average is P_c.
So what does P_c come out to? 0.66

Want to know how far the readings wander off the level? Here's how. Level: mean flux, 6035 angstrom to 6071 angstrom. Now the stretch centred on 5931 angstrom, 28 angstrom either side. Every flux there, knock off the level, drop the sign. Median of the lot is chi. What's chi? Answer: 0.21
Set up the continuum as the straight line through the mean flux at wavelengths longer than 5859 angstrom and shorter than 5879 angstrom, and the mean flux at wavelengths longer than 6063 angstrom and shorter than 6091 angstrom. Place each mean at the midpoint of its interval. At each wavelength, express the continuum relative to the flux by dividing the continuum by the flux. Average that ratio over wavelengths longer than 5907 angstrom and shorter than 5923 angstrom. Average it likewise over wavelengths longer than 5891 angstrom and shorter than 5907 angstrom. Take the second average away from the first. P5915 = -0.75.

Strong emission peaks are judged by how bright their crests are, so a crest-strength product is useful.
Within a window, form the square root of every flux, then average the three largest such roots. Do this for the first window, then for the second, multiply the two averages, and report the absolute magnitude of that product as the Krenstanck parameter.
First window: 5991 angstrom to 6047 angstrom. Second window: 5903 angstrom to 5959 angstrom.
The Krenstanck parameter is 0.820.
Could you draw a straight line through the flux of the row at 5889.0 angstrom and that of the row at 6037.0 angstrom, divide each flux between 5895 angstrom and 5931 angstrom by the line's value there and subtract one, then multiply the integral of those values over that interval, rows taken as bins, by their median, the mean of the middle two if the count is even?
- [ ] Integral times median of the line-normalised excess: 10.8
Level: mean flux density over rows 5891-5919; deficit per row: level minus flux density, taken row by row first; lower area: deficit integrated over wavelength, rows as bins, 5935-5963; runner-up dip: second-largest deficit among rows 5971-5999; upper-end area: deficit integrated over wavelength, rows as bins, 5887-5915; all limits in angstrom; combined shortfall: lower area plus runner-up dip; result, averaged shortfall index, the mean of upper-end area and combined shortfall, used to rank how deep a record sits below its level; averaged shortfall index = -2.4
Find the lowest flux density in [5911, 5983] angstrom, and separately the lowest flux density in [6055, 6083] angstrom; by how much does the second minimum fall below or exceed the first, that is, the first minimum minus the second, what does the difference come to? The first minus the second -0.22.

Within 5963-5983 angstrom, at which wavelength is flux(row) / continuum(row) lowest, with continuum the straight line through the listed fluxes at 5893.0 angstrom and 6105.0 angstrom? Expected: 5973.0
